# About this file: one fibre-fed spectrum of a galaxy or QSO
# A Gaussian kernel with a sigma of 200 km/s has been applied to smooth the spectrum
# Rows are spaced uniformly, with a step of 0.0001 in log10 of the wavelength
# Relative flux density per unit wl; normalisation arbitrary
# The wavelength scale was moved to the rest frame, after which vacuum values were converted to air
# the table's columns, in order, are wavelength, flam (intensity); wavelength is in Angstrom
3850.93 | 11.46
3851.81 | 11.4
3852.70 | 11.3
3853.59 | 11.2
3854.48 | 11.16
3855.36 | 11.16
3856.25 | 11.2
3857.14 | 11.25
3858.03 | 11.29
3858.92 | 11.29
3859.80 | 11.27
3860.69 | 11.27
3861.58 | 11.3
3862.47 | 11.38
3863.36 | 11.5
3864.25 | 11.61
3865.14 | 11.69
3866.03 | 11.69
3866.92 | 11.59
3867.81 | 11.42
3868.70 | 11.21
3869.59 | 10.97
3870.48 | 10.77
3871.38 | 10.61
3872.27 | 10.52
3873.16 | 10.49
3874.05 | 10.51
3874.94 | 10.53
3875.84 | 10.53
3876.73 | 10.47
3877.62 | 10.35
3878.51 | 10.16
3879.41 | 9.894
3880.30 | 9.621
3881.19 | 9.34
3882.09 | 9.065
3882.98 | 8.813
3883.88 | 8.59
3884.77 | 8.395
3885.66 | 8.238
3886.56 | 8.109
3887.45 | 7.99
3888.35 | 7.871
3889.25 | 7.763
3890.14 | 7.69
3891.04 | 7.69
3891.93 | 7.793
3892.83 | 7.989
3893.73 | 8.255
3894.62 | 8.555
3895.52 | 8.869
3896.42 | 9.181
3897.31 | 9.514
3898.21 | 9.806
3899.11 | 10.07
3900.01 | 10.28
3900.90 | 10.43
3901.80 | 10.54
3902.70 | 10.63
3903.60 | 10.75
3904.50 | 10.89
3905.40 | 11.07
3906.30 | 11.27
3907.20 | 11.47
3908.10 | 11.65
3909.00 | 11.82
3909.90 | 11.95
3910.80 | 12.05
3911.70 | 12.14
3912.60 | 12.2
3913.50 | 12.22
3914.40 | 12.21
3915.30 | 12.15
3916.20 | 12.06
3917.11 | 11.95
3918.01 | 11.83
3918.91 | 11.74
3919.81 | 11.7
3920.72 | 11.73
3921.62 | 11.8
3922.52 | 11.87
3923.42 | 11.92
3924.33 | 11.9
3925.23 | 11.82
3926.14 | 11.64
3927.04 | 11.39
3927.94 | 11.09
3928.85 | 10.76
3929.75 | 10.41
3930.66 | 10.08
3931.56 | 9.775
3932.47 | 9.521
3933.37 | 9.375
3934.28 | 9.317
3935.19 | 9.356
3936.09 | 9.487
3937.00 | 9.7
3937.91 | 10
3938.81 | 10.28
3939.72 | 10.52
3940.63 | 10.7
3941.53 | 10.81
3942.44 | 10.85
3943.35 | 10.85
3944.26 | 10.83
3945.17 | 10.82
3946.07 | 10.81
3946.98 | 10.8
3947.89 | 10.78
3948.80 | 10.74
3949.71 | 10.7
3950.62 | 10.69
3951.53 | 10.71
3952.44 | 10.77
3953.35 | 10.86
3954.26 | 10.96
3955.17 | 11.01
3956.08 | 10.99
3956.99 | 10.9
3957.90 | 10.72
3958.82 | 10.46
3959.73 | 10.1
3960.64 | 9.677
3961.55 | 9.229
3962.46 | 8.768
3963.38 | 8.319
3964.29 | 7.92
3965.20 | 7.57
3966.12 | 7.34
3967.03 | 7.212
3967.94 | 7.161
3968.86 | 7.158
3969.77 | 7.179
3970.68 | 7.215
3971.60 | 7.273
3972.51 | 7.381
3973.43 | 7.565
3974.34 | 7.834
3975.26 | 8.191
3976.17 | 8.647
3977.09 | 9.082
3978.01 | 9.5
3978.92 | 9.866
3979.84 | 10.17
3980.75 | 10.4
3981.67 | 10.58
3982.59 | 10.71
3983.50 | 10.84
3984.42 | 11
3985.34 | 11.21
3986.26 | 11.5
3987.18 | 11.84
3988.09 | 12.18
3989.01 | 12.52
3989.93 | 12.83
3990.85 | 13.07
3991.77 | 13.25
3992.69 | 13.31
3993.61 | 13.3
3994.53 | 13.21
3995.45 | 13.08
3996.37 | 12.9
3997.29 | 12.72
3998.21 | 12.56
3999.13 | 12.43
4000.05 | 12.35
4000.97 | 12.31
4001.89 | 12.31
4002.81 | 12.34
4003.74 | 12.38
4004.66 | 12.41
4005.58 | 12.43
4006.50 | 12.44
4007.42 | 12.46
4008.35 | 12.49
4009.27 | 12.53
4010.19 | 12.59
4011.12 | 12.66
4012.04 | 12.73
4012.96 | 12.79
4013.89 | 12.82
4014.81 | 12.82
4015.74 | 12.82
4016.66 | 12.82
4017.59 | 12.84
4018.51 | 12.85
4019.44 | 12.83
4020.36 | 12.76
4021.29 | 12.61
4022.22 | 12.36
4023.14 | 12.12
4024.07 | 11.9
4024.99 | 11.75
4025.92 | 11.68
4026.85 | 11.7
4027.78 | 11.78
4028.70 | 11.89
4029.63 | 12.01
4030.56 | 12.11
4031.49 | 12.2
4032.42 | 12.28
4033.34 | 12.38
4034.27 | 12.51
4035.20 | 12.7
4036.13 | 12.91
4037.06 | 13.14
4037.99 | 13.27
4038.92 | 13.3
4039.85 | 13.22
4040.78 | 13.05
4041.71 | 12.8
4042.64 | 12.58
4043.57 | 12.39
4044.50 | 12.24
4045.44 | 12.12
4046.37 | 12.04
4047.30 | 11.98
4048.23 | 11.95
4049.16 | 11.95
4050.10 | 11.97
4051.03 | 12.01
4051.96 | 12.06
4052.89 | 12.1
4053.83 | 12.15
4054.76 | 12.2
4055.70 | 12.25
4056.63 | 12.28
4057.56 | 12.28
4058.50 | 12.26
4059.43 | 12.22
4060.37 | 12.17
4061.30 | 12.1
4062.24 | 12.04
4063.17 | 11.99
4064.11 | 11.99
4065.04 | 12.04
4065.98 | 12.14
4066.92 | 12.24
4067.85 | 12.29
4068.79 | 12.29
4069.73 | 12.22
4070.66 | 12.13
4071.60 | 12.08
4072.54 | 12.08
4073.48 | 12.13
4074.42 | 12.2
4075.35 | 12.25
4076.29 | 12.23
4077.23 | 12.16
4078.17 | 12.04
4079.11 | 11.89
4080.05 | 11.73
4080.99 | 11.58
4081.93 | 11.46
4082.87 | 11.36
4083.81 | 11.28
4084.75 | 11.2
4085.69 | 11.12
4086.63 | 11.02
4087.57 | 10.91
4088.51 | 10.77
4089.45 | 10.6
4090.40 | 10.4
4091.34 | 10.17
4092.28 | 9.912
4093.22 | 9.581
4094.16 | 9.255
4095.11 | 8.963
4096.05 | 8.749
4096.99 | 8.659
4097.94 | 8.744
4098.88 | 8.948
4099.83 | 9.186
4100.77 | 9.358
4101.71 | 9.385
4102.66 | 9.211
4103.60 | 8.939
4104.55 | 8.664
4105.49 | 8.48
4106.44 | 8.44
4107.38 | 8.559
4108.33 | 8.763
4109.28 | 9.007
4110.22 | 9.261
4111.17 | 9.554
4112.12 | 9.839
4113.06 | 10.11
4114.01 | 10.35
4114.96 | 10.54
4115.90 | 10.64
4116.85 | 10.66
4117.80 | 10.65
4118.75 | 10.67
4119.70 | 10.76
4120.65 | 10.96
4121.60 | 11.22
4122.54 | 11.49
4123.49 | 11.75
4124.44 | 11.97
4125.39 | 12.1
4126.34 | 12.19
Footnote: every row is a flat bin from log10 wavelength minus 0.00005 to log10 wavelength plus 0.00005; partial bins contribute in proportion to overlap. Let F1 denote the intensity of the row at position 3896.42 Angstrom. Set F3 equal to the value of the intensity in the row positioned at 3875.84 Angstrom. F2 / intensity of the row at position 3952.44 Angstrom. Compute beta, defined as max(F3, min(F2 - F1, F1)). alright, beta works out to 10.5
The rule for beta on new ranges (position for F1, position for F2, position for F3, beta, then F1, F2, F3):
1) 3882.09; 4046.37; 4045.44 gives 12.1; 9.065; 12.04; 12.12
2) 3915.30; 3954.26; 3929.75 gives 10.4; 12.15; 10.96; 10.41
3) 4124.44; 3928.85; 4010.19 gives 12.6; 11.97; 10.76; 12.59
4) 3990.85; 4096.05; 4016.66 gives 12.8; 13.07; 8.749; 12.82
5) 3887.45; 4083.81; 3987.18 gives 11.8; 7.99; 11.28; 11.84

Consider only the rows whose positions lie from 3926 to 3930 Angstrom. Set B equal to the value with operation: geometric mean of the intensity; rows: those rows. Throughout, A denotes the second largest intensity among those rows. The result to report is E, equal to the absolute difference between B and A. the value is 0.34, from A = 11.39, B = 11.0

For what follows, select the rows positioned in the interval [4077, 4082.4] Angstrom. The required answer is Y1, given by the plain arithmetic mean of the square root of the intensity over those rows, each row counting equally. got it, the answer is 3.44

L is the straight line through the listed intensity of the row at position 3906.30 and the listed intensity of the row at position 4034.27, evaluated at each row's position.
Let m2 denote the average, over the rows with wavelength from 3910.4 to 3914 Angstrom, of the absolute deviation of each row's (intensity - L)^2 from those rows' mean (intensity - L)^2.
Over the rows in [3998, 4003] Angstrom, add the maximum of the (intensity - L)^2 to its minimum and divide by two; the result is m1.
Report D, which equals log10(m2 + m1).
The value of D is -0.78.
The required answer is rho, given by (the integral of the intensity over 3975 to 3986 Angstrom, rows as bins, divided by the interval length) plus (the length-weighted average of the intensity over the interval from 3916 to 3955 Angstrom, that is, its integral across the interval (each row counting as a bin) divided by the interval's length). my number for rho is 20.9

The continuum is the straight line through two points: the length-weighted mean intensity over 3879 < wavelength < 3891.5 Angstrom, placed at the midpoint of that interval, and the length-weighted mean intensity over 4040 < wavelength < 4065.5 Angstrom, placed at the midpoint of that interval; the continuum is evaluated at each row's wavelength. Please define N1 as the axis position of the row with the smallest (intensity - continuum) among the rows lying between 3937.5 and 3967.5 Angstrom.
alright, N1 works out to 3967.03 Angstrom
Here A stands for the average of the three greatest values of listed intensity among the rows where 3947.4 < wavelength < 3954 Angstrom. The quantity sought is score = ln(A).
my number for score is 2.38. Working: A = 10.8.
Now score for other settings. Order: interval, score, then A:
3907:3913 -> 2.50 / 12.1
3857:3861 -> 2.42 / 11.3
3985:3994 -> 2.59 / 13.3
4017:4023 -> 2.55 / 12.8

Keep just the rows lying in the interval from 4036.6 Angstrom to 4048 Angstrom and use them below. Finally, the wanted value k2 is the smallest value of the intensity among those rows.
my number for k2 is 11.98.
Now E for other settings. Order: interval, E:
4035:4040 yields 0.18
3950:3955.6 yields 0.13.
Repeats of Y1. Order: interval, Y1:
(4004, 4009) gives 3.53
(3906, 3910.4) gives 3.41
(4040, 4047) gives 3.53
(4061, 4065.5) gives 3.47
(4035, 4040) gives 3.62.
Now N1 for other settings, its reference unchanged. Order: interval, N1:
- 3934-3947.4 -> 3934.28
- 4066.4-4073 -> 4072.54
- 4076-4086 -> 4085.69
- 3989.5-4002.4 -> 4001.89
